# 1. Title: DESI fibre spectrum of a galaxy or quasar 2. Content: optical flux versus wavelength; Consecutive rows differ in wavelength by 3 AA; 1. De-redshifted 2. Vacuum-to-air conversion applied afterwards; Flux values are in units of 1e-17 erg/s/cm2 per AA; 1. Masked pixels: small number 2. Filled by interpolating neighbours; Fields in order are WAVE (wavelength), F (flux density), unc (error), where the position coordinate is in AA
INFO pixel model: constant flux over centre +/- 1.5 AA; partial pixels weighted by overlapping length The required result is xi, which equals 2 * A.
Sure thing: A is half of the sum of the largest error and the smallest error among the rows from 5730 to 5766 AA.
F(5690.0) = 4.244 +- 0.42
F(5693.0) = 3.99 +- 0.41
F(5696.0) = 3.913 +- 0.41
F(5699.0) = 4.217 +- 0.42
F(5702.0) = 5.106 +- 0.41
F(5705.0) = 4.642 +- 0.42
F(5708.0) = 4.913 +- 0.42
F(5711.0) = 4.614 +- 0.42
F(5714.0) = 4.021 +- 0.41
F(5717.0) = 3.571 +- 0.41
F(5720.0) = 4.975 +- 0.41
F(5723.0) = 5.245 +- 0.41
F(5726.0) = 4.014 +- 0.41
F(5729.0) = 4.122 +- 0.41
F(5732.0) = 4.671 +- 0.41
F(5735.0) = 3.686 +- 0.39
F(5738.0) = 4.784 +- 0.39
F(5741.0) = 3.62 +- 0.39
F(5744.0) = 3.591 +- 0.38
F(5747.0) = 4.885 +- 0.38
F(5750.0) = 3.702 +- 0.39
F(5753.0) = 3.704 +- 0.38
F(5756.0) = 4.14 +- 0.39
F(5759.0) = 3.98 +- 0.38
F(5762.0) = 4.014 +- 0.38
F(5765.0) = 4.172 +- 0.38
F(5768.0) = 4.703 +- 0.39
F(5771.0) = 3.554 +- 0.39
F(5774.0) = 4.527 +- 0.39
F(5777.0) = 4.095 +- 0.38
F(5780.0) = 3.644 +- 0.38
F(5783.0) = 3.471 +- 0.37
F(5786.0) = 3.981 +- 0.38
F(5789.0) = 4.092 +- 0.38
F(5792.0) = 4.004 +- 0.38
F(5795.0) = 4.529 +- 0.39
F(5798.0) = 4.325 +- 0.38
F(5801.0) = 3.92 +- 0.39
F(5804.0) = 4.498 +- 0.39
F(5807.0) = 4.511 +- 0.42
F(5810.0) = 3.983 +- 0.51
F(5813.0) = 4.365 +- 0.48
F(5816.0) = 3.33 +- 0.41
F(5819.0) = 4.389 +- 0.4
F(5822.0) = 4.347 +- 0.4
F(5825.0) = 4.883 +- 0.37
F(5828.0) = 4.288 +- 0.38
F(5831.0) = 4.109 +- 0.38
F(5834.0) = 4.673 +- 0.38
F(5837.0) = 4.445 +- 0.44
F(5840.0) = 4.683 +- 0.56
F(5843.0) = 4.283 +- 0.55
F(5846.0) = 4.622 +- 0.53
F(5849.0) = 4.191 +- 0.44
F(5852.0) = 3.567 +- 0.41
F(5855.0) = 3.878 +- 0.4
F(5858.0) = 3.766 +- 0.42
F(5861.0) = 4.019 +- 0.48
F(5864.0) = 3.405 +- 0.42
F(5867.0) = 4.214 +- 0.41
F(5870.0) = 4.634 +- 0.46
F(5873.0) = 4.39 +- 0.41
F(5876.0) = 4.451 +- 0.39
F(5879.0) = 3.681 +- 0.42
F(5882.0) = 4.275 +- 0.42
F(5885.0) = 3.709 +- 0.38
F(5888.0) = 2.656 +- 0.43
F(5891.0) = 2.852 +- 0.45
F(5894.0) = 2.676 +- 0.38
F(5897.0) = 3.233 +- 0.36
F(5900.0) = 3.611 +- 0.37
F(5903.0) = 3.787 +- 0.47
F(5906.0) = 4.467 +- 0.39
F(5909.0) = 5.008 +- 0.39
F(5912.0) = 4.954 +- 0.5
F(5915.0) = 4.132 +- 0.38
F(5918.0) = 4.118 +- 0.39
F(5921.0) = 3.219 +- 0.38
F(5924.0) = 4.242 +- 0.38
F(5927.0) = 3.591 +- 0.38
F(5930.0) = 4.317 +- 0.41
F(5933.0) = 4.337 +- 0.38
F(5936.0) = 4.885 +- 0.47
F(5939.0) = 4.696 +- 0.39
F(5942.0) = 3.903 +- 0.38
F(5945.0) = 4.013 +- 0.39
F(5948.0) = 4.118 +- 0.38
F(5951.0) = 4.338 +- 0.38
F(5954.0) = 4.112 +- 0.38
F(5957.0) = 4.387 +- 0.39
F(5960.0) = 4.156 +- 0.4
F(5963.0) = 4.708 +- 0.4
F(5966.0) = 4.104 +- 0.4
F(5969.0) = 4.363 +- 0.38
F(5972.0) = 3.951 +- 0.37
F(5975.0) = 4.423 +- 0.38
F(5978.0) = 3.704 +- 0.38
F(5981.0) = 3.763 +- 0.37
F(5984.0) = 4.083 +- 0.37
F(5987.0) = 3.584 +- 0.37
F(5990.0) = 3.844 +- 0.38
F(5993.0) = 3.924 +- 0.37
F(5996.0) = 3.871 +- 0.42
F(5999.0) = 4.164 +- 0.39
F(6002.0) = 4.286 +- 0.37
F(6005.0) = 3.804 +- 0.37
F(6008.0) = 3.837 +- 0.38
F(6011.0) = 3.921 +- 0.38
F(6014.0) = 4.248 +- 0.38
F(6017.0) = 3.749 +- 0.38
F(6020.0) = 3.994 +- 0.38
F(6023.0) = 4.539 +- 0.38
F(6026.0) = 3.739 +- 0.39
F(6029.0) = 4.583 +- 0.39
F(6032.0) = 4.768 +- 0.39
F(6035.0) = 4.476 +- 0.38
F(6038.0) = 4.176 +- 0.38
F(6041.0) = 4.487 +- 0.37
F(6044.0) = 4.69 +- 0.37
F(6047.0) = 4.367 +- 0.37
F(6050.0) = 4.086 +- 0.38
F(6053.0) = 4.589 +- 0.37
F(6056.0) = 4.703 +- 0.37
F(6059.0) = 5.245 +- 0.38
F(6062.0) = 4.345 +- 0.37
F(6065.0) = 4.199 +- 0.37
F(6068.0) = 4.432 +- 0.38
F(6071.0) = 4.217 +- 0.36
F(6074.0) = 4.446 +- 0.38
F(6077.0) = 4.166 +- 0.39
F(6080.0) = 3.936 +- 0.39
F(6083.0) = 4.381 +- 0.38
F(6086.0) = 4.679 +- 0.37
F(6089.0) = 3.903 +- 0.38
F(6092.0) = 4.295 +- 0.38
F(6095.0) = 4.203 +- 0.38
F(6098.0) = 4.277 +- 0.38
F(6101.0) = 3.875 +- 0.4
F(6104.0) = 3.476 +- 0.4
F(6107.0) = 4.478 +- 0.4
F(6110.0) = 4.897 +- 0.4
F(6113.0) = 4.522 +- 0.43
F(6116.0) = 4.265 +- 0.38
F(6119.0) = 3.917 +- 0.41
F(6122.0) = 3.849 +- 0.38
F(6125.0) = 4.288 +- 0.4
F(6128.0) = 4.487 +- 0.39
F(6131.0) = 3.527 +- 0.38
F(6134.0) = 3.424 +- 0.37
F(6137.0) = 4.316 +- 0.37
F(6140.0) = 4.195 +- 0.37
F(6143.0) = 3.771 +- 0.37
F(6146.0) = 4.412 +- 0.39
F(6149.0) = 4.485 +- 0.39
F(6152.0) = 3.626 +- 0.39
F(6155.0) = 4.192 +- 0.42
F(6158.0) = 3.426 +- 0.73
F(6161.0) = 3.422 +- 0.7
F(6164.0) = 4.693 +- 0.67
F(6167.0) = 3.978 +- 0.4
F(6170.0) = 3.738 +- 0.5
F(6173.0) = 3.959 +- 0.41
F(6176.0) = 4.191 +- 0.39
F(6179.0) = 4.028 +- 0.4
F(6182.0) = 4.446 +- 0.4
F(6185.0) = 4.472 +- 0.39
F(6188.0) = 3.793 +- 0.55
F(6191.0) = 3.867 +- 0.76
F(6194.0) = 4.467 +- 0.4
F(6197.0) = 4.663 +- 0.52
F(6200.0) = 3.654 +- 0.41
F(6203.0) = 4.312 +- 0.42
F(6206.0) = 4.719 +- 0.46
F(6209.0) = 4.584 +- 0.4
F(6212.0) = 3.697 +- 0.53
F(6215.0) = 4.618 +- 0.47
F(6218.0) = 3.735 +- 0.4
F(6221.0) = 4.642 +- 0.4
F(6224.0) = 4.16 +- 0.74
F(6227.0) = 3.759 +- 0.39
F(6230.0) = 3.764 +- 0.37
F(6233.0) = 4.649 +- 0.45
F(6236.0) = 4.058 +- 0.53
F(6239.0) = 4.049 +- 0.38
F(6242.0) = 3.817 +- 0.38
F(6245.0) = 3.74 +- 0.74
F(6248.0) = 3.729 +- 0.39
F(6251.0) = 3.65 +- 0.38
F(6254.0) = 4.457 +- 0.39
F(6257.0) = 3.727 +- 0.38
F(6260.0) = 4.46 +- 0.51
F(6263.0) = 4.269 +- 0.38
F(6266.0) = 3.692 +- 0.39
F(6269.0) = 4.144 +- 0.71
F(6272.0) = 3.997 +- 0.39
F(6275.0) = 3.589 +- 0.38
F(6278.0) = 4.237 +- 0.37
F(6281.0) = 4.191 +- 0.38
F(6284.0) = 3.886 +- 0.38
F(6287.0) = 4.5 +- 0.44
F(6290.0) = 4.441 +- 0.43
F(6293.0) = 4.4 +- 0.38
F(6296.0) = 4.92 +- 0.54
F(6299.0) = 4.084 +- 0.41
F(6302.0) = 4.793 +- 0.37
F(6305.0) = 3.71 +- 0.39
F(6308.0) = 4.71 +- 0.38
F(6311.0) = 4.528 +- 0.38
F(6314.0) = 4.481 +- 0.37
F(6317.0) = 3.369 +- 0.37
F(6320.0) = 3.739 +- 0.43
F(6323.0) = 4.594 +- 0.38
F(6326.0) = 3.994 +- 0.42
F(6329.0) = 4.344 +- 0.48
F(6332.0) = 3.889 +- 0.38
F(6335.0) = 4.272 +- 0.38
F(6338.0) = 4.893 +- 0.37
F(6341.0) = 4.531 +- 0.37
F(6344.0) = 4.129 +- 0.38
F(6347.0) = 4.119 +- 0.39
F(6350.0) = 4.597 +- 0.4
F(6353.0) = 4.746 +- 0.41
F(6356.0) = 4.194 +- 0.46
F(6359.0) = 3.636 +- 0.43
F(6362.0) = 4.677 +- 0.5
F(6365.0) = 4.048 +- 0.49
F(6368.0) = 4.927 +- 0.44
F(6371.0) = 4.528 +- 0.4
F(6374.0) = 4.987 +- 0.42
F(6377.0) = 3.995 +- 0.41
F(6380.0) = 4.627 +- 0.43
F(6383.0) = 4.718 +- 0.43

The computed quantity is 0.79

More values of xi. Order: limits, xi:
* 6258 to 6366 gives 1.08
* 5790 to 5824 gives 0.89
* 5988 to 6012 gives 0.79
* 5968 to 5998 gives 0.79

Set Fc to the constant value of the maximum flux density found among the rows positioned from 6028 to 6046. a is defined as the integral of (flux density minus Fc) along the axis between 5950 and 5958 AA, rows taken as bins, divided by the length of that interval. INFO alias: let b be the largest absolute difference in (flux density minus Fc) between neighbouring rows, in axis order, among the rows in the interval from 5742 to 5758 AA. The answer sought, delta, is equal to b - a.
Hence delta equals 1.79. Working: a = -0.5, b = 1.3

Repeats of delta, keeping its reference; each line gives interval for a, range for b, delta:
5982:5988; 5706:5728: 2.32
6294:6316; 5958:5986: 1.05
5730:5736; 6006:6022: 1.05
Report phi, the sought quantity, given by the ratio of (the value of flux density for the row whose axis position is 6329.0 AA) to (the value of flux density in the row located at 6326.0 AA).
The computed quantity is 1.09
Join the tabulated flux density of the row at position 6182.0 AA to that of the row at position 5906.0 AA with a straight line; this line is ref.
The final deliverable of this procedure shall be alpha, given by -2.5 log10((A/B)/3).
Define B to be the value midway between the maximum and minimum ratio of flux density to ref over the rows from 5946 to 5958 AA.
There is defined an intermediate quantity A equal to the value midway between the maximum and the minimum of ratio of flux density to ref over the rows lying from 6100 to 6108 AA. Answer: 1.262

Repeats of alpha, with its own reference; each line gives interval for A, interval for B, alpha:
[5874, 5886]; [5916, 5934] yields 1.114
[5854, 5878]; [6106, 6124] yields 1.289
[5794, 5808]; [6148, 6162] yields 1.127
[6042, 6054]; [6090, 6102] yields 1.116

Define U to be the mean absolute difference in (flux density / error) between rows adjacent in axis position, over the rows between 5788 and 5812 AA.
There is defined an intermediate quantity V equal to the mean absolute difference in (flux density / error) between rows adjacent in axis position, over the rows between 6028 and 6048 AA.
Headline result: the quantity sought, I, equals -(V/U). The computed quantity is -0.62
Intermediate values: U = 1.2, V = 0.7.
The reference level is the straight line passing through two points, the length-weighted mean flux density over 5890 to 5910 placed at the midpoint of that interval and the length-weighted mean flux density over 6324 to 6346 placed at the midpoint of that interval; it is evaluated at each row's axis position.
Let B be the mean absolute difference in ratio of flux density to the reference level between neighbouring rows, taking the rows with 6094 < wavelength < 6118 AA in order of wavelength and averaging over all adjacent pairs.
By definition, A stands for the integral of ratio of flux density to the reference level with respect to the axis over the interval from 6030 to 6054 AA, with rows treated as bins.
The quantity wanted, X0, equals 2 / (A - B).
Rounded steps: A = 27.7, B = 0.106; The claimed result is 0.072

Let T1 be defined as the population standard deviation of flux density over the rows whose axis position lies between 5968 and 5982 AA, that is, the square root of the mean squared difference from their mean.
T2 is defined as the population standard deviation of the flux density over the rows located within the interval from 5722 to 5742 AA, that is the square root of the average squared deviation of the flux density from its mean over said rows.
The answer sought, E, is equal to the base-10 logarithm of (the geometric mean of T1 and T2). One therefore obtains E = -0.39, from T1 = 0.30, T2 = 0.56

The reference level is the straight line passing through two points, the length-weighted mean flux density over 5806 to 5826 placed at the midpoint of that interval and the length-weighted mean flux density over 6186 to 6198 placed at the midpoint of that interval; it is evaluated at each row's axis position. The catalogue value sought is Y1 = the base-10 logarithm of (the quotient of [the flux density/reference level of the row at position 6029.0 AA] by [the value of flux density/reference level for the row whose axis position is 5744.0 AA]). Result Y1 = 0.11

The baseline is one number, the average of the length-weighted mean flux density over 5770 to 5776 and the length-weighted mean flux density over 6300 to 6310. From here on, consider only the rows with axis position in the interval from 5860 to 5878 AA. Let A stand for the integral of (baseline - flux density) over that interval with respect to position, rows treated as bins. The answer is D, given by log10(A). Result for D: 0.1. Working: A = 1.2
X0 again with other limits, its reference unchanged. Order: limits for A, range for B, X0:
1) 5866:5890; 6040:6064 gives 0.076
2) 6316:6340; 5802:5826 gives 0.086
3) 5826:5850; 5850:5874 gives 0.067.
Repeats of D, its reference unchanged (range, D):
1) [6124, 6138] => 0.5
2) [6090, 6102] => 0.0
